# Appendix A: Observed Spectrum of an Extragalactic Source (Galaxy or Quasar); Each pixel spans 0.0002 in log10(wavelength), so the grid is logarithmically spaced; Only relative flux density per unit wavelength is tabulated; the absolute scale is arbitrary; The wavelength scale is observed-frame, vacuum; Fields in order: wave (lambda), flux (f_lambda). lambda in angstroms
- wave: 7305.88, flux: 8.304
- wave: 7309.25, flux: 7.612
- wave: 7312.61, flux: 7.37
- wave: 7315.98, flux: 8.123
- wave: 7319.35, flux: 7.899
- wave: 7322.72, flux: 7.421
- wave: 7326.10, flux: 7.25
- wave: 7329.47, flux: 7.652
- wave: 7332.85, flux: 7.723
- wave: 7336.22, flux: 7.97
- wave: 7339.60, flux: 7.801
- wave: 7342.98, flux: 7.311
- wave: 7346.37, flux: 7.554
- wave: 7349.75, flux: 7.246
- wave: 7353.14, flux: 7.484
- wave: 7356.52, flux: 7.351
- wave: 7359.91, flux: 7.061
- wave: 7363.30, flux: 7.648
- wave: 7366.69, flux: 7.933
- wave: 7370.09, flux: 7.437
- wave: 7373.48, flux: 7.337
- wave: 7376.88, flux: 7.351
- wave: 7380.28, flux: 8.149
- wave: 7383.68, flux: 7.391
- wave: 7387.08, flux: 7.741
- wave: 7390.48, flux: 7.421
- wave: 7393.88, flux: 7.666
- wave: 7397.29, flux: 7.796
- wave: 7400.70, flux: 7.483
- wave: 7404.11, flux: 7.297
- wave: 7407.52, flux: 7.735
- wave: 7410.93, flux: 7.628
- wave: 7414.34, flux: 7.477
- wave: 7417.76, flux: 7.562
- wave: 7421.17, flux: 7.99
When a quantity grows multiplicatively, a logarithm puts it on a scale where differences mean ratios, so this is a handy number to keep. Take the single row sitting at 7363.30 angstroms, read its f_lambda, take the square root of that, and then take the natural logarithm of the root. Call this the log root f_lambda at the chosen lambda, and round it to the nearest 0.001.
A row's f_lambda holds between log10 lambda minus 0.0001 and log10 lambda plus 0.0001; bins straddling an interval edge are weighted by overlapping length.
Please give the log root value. 1.017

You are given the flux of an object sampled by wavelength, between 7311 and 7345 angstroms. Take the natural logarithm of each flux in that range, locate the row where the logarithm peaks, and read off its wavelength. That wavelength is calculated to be 7315.98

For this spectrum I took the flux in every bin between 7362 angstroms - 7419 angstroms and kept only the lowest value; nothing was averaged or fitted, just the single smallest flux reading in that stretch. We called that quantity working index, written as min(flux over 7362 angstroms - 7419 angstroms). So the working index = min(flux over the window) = 7.297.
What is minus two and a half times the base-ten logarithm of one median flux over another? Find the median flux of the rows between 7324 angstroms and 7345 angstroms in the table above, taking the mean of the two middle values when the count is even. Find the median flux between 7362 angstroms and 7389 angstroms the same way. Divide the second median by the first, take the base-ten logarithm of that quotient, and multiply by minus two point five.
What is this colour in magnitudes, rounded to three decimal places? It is 0.021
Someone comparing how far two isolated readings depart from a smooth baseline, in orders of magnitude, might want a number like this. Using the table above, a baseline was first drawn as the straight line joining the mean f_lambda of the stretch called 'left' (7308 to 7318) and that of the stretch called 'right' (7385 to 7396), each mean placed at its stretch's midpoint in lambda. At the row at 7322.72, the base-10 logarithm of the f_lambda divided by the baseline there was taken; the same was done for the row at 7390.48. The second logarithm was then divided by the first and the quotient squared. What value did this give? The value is 0.5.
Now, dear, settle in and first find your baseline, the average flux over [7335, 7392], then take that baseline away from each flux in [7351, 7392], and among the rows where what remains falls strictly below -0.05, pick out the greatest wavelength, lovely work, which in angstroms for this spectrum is 7390.48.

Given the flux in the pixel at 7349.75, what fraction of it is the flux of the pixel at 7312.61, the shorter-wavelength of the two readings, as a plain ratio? 1.02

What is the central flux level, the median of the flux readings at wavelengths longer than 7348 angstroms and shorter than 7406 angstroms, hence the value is 7.44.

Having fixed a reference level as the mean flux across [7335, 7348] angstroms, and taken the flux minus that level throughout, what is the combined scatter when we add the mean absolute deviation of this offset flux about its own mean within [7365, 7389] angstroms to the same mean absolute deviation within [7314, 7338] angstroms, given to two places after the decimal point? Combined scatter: 0.51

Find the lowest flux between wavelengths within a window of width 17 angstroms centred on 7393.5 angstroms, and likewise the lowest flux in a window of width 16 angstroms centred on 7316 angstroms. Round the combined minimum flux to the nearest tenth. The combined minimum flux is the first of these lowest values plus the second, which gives 14.8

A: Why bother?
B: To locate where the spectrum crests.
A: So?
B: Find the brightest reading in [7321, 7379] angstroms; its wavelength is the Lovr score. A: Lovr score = 7336.22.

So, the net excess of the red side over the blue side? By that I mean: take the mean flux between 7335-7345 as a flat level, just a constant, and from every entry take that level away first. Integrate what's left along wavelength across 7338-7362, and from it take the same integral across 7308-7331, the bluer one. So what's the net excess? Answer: -5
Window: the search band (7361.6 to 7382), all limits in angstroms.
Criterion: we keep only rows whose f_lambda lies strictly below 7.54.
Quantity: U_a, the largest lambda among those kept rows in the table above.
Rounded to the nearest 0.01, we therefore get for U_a 7376.88 angstroms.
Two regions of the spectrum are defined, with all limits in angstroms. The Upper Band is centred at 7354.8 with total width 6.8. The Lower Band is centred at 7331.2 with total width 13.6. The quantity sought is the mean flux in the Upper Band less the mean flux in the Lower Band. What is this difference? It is -0.23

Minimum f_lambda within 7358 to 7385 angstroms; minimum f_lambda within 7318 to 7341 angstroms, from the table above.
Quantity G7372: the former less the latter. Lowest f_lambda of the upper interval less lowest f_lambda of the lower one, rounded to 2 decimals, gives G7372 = -0.19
